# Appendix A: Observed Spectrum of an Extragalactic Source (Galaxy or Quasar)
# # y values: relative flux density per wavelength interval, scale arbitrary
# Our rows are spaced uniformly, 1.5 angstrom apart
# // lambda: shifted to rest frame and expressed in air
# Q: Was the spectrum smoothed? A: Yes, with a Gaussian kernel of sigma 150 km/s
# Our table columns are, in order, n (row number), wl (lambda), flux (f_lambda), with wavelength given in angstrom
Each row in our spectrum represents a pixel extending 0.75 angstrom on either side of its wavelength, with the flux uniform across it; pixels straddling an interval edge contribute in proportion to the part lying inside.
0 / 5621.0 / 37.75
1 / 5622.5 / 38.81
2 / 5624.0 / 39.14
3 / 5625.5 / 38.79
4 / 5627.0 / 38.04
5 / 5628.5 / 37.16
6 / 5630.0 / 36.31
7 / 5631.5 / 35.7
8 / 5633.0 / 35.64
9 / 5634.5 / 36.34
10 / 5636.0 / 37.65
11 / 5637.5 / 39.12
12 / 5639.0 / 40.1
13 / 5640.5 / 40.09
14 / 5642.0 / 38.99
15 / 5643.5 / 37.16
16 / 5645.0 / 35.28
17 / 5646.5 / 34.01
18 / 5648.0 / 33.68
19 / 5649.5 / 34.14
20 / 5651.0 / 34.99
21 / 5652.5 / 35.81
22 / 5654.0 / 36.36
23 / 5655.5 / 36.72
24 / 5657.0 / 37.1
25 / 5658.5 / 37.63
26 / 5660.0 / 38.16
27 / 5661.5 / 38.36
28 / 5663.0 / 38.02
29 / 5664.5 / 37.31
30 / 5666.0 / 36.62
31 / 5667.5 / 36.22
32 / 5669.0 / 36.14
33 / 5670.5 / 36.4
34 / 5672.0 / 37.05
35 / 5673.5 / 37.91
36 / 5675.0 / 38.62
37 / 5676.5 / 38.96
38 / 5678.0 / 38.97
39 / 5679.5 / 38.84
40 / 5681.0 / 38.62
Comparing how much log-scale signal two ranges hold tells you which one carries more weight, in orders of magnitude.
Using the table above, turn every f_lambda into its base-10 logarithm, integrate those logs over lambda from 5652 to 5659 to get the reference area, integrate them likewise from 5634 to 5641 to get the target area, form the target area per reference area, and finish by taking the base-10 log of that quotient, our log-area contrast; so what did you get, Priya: 0.01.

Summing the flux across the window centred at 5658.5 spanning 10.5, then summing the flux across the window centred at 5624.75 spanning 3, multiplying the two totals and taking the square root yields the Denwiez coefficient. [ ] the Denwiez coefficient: 143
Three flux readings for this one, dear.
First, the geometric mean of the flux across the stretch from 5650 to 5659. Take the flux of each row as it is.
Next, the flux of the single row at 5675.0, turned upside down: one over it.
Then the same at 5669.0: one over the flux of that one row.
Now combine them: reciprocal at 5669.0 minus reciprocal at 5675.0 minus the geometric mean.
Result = -36.4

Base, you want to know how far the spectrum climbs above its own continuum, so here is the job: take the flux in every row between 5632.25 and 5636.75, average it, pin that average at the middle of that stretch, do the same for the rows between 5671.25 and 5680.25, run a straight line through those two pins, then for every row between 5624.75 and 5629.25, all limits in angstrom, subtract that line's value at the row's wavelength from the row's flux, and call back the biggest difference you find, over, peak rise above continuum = 2.6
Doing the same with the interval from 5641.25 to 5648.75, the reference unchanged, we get 2.1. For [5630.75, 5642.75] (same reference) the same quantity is 3.4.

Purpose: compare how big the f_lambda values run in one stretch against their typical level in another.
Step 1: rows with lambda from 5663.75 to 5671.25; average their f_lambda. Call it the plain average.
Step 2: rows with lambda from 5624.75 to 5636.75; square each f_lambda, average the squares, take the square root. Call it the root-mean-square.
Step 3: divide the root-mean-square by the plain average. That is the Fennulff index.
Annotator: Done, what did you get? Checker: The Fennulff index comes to 1.012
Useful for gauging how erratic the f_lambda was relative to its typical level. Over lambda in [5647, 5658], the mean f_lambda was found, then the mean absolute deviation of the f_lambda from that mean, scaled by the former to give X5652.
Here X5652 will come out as 0.031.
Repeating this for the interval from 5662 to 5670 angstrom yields 0.017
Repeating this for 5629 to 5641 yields 0.043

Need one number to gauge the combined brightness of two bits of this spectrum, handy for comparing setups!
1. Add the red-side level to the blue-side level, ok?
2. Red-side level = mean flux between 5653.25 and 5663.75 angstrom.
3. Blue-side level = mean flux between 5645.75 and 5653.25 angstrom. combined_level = 72.00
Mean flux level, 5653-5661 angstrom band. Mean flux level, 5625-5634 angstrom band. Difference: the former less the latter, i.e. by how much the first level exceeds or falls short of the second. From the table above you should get 0.3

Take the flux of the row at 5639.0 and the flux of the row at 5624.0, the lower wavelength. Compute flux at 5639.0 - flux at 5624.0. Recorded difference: 1.0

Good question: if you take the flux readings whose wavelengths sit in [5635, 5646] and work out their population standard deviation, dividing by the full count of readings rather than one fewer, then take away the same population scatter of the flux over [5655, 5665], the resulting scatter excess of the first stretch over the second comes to 1.1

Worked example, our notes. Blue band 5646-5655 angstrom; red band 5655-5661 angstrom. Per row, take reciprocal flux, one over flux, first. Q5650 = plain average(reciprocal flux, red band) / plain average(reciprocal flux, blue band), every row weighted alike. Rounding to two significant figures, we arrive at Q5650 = 0.93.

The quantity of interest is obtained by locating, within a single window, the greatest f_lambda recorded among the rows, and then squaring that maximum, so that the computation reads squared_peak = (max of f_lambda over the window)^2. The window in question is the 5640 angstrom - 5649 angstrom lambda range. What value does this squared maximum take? 1607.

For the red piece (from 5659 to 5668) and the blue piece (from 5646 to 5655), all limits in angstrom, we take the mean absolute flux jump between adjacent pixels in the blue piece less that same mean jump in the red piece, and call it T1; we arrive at 0.13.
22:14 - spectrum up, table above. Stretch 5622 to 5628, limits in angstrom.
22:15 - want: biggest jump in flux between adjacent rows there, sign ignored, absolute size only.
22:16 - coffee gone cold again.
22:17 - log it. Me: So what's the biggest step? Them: 0.75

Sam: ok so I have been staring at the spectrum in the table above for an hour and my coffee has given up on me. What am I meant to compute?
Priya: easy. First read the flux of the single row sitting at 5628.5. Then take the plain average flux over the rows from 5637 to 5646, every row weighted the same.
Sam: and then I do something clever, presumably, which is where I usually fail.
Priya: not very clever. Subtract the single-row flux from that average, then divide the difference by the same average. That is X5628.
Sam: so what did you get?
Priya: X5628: 0.03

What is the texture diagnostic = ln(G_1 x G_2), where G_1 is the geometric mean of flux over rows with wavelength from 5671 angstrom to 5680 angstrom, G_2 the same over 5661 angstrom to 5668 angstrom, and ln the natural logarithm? 7.27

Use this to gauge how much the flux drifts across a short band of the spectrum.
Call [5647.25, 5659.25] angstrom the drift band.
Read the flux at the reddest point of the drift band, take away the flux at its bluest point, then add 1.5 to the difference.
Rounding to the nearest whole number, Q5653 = 5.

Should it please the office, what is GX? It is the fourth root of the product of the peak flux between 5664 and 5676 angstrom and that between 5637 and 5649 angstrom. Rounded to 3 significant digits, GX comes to 6.27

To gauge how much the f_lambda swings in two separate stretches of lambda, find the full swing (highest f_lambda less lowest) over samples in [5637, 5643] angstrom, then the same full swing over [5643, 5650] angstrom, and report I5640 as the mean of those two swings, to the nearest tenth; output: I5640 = 2.3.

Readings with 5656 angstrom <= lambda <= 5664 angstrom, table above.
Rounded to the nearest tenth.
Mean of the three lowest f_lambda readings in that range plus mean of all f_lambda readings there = 75.4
